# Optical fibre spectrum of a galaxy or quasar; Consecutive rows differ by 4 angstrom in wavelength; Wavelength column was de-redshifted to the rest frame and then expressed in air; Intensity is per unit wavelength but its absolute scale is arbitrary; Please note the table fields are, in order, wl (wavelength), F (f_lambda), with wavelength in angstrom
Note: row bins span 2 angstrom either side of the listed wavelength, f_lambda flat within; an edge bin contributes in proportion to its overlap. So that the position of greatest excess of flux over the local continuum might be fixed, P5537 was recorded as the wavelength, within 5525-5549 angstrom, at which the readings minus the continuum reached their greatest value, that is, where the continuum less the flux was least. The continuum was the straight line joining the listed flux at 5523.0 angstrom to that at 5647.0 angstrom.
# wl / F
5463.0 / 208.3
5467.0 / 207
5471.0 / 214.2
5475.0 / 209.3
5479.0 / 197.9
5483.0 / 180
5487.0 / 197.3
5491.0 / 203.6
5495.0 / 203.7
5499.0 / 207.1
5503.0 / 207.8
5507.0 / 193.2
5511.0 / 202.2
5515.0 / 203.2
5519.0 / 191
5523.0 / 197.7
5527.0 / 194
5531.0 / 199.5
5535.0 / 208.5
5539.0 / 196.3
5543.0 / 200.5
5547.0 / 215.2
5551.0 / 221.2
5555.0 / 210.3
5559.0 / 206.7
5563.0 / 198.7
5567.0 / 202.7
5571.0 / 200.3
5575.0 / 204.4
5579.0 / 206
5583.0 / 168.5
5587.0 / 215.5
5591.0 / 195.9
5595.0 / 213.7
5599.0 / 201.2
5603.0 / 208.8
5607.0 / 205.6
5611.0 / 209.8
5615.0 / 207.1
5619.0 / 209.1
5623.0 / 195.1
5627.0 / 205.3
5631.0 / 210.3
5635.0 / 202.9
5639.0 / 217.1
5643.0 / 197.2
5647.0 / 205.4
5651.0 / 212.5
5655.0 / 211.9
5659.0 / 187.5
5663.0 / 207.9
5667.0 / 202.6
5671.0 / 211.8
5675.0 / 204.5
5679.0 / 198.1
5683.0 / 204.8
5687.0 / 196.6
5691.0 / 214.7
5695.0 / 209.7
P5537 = 5547.0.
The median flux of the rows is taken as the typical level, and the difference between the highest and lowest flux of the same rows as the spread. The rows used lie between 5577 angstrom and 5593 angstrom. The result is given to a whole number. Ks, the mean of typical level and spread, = 124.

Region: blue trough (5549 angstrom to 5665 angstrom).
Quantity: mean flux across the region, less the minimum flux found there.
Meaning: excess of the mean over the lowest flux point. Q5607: 36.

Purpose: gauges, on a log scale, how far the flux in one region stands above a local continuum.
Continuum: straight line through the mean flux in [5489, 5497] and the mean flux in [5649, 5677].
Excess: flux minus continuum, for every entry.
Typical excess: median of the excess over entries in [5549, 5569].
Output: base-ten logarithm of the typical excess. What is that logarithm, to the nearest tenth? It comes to 0.4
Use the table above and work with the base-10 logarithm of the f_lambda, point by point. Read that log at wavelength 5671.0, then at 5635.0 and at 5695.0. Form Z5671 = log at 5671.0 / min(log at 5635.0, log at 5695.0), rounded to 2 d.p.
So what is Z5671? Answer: 1.01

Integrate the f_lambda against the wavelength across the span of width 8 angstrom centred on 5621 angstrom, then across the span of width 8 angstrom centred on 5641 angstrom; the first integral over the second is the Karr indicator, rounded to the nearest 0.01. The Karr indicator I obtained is 0.98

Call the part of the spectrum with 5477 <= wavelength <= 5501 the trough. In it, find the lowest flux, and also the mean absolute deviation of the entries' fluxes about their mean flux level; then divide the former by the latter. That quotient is 28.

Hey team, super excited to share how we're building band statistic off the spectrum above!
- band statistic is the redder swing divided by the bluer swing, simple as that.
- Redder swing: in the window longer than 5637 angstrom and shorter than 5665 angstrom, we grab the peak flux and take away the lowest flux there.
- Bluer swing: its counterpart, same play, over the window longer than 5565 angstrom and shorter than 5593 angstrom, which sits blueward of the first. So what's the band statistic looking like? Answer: 0.63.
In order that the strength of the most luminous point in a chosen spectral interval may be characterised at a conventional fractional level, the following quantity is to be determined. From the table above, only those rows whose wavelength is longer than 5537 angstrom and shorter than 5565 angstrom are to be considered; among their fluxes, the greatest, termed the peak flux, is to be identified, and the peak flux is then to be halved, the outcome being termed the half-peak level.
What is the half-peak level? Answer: 110.6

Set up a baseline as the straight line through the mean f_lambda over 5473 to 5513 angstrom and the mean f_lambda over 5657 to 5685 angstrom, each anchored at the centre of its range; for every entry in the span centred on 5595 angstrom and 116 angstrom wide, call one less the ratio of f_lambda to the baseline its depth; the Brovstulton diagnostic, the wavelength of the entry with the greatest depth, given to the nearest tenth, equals 5583.0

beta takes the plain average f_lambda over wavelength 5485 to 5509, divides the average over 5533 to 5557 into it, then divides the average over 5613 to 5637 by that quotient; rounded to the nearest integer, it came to 212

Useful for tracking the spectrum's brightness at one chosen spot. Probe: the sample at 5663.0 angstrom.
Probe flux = 207.9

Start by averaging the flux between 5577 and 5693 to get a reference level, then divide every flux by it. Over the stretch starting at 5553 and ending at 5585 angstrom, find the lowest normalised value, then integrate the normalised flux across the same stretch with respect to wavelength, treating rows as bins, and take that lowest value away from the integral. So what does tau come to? 30.4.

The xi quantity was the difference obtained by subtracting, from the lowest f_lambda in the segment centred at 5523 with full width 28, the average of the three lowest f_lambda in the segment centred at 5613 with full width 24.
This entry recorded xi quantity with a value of -12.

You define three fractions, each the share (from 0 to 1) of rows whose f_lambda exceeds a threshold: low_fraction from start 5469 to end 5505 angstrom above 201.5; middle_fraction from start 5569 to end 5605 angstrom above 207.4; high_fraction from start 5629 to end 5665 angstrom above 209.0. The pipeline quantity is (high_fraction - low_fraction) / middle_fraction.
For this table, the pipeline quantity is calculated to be -0.67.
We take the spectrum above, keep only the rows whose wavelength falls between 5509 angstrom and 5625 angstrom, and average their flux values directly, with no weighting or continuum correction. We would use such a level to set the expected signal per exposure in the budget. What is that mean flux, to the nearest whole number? 203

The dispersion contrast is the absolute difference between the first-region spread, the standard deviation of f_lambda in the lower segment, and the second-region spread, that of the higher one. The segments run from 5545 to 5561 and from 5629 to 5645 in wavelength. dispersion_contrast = 2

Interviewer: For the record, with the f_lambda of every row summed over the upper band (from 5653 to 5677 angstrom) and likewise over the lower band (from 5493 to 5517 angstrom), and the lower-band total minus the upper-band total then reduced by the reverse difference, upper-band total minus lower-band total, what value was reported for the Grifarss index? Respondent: -18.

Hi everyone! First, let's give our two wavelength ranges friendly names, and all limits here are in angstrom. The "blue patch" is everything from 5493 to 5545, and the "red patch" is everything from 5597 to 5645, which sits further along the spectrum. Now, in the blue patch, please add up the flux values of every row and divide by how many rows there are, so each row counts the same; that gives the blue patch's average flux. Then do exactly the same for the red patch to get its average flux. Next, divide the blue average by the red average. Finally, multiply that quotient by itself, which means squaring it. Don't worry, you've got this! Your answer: 0.95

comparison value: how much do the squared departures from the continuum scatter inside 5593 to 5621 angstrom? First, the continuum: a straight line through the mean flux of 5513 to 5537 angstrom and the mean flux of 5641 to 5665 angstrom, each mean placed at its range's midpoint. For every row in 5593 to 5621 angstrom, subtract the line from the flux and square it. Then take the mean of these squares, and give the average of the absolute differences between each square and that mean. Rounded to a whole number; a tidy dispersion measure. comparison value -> 32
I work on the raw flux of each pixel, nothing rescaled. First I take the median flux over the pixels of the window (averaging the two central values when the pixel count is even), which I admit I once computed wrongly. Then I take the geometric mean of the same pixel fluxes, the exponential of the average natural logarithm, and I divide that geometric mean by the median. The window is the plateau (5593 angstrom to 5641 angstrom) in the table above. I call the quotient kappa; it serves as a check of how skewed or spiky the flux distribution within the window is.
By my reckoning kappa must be 0.996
